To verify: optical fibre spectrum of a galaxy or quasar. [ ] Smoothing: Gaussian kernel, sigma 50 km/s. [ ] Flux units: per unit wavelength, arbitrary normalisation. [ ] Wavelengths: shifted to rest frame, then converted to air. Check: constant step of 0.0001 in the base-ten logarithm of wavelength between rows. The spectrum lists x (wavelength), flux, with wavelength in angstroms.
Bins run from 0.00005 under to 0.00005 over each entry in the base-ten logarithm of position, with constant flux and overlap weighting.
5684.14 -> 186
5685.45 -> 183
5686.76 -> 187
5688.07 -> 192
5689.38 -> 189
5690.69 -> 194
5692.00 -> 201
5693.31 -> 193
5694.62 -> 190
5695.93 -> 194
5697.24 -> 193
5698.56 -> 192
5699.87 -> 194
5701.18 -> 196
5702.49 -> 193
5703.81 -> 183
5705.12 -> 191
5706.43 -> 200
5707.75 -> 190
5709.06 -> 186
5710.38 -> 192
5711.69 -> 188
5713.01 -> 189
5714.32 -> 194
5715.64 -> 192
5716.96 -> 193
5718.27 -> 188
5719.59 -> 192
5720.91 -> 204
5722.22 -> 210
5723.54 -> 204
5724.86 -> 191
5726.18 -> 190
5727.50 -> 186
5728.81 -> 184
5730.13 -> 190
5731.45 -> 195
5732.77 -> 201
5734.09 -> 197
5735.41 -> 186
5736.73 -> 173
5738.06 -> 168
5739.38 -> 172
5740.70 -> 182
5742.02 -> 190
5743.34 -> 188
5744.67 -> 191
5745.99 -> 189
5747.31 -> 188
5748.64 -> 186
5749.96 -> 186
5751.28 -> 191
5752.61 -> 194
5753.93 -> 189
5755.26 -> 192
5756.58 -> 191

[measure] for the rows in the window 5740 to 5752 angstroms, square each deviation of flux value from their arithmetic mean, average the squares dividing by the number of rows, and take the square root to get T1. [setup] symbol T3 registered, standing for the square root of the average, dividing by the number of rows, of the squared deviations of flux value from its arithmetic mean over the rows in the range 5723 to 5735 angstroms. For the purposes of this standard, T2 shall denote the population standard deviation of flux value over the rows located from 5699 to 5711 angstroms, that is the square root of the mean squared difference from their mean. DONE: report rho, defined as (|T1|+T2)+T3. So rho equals 13.8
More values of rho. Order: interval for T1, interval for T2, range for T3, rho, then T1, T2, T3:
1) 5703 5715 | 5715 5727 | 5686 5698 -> 15.7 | 4.6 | 7.4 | 4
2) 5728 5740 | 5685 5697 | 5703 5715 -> 20.6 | 11.2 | 4.8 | 5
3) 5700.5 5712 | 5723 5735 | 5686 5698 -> 14.9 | 4.8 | 6.3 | 4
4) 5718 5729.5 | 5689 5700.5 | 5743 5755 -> 14.3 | 8.7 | 3.2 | 2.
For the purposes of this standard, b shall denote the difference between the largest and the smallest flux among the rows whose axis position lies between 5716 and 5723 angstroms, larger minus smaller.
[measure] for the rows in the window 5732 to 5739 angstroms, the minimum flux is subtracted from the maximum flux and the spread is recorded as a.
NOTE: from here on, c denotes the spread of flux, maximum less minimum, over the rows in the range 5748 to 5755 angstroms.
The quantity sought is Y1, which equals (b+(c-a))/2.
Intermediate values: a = 33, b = 22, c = 8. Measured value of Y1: -1.5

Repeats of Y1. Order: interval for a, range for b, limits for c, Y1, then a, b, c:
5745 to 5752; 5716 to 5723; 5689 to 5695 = 14.5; 5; 22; 12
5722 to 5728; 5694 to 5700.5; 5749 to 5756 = -6.0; 24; 4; 8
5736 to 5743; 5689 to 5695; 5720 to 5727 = 5.0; 22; 12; 20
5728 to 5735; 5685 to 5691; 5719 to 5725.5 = 6.5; 17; 11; 19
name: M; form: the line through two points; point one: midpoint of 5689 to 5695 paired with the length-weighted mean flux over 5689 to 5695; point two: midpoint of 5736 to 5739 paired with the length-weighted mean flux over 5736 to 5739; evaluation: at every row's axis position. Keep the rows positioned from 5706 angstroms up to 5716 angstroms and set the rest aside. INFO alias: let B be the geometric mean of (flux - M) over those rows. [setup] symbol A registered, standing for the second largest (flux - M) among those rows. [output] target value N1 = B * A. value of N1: 66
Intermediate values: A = 11.6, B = 6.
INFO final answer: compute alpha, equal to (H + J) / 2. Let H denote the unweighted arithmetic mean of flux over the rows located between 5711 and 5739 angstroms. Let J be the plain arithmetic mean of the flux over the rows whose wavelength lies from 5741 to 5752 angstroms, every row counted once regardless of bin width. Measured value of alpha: 190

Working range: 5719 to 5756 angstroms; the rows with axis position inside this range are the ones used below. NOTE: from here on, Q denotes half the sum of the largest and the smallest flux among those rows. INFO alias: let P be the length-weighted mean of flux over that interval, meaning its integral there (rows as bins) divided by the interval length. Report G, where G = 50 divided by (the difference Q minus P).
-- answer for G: -80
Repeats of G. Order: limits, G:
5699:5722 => 48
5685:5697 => 174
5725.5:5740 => -43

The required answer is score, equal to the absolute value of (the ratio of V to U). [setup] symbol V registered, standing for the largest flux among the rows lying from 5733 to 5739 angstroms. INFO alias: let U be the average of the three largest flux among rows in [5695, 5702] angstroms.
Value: 1.01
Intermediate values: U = 195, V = 197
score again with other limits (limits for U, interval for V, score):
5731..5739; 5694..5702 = 0.99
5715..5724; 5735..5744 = 0.92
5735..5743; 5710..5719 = 1.04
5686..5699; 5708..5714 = 0.98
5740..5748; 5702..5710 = 1.05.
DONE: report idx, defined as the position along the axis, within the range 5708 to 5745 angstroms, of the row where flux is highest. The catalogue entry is 5722.22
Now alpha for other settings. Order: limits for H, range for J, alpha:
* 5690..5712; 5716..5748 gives 191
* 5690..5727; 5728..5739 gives 190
